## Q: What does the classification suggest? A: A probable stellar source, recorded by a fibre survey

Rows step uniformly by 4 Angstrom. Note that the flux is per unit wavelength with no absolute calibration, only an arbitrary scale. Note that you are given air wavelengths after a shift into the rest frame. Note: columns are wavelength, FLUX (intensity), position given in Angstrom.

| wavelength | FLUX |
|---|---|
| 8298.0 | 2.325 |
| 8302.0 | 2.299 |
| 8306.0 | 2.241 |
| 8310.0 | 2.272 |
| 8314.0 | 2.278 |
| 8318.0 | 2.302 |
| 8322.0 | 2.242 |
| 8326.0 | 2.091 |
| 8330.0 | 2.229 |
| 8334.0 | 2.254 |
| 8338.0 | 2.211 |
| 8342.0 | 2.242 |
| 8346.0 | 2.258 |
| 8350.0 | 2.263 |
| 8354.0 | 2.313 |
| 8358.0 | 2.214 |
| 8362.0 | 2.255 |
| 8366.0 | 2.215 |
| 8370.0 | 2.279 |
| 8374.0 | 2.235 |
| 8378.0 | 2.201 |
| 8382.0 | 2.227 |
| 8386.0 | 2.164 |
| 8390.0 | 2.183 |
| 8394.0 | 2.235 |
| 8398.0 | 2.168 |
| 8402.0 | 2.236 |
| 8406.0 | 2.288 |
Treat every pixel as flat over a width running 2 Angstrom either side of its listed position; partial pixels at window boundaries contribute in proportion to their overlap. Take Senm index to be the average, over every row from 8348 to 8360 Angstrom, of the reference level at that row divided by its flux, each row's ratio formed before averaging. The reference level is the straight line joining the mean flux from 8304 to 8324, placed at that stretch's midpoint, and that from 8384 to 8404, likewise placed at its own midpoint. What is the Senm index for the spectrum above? 0.99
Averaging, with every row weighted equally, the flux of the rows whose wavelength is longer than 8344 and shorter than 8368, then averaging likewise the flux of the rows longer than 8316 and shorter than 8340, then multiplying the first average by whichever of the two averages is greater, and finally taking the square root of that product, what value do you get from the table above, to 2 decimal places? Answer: 2.25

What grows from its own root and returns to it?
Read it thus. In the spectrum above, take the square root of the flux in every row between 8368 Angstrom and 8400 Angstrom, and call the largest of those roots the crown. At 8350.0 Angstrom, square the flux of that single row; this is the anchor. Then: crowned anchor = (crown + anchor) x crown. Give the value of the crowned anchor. 10.0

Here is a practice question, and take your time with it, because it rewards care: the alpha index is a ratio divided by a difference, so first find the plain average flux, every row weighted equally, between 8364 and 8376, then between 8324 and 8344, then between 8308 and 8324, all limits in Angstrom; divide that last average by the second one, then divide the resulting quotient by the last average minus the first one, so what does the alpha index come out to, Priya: 34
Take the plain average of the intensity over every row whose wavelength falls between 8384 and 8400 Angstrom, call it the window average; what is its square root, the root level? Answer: 1.48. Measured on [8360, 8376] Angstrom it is 1.50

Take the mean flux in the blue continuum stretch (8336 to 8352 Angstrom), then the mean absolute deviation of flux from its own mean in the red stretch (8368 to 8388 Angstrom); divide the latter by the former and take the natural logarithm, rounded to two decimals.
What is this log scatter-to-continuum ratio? -4.28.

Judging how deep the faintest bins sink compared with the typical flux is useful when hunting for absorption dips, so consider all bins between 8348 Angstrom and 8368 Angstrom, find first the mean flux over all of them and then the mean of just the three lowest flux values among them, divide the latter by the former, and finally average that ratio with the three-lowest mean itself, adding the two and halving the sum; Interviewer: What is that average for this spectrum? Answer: 1.61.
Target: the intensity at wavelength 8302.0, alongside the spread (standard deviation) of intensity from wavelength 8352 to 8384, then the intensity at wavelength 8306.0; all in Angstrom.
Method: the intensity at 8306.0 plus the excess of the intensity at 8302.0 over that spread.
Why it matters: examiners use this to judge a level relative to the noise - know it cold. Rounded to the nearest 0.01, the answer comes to 4.50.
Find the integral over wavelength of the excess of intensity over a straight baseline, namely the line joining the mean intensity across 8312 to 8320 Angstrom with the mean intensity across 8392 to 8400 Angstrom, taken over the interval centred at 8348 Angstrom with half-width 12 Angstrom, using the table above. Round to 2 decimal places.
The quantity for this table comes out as -0.11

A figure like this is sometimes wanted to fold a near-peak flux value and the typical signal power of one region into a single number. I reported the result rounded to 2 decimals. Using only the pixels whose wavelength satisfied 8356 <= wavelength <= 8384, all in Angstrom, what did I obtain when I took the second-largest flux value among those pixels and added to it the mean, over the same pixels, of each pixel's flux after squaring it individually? 7.24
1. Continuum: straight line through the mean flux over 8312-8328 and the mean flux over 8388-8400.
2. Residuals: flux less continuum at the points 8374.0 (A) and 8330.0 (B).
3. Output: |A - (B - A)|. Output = 0.06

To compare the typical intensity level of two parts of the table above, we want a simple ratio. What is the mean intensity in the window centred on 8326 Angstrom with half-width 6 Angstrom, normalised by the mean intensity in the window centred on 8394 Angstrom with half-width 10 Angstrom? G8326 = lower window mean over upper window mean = 1.00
